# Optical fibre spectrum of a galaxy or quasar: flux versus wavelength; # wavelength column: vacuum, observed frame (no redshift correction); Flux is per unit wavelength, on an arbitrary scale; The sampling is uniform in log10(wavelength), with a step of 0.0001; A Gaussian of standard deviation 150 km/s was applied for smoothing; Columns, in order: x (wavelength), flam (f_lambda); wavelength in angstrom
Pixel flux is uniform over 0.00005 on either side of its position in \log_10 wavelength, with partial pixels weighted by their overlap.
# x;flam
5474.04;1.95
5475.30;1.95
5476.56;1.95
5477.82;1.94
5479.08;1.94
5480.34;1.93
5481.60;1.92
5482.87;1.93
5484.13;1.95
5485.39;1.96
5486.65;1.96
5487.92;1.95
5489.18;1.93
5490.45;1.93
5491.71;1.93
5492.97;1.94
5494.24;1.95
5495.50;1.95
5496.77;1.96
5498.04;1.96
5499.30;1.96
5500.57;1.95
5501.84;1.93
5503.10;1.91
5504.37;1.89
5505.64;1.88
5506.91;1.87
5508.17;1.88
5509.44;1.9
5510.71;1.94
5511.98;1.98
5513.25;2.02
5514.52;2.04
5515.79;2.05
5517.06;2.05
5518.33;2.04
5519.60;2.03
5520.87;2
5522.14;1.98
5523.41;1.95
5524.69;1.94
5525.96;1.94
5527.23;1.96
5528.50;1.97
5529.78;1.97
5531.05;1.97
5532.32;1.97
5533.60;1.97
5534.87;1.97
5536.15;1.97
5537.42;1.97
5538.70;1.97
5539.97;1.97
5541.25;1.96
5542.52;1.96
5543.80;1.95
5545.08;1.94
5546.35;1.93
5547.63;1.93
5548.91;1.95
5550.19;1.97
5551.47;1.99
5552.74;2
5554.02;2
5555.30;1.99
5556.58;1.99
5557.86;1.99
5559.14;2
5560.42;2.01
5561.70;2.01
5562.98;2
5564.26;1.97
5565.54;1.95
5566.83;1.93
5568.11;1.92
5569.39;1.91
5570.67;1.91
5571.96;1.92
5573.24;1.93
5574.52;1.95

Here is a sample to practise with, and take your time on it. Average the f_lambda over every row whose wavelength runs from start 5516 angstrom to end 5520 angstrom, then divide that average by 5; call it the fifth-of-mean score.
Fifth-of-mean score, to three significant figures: 0.408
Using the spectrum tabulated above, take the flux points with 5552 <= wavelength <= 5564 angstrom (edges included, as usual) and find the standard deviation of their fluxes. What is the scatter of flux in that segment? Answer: 0.01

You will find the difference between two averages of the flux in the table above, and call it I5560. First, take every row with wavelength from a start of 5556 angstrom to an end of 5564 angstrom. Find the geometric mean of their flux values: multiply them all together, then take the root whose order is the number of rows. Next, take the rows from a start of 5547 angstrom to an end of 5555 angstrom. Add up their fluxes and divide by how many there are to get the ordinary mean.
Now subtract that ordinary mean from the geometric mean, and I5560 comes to 0.03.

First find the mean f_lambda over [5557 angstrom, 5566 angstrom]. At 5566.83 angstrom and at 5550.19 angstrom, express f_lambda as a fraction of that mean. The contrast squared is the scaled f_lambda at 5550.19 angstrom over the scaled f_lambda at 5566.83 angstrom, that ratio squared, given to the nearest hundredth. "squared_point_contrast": 1.04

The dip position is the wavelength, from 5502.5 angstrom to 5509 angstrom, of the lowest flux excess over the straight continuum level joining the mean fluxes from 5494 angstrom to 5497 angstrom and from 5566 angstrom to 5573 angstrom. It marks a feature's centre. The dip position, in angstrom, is 5506.91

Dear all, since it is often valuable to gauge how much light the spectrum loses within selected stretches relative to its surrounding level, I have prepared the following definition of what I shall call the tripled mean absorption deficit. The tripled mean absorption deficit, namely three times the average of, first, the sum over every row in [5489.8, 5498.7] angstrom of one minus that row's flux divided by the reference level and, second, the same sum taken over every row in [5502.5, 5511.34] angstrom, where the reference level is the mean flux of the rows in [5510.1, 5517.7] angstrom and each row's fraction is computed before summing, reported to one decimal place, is 1.0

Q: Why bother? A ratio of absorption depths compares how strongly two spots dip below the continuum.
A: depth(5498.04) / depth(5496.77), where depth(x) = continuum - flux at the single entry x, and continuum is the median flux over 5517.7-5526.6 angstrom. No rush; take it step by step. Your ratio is 1.0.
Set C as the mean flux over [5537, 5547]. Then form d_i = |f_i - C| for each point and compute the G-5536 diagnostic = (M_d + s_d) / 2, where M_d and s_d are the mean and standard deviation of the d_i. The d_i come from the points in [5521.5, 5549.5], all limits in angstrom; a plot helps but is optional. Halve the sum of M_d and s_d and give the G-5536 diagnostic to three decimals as 0.010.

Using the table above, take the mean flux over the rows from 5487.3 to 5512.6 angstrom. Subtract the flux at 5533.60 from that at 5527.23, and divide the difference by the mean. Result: -0.005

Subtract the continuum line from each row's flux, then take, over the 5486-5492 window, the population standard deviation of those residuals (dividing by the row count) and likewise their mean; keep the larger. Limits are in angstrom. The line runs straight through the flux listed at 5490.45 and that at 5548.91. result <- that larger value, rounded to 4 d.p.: 0.0132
